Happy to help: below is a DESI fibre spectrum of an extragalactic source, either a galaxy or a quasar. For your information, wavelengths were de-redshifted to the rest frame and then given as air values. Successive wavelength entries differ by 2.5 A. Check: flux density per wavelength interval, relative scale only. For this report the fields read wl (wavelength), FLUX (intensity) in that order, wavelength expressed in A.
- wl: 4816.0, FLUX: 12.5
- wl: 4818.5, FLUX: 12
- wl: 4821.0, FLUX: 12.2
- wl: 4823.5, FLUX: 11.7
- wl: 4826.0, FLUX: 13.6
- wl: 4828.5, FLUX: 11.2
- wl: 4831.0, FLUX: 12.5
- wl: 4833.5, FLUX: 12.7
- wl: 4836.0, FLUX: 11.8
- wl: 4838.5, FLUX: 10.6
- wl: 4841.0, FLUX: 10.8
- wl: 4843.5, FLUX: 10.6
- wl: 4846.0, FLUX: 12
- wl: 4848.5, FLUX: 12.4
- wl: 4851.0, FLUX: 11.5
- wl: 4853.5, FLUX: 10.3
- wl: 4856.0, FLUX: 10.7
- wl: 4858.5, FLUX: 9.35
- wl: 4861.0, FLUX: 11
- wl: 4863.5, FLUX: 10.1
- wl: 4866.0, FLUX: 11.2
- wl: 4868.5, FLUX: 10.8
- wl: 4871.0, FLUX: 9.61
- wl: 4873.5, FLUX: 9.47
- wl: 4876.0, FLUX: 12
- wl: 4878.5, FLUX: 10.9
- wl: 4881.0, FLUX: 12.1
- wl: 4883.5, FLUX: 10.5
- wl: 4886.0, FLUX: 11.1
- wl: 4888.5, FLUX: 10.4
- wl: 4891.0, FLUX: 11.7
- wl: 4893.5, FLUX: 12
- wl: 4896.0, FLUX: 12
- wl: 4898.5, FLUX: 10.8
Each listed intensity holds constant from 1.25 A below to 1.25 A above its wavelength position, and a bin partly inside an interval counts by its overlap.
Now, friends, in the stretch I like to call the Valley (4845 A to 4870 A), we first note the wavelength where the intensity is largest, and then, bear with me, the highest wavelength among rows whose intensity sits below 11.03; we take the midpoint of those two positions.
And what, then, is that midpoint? 4858.5 A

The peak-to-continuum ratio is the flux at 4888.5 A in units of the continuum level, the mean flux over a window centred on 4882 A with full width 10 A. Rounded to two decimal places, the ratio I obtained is 0.93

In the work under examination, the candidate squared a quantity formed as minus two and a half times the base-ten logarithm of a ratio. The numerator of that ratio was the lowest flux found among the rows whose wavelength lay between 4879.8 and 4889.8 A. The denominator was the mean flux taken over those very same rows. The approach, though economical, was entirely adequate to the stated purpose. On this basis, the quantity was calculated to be 0.0040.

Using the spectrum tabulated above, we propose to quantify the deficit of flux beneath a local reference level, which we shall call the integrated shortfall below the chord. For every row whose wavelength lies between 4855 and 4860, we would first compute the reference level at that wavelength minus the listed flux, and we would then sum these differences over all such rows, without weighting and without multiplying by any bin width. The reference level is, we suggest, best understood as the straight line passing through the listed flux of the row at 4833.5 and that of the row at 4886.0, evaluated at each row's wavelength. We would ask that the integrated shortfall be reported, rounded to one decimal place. 3.9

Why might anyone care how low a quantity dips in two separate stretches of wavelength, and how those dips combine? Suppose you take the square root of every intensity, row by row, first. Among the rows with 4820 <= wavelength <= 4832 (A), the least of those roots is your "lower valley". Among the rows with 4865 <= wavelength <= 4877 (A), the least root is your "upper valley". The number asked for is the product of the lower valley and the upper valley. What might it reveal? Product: 10.3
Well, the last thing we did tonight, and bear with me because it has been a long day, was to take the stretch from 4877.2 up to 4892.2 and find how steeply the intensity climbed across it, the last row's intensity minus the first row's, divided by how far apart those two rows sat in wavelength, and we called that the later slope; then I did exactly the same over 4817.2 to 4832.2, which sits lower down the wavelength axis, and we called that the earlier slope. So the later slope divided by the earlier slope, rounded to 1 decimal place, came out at 1.6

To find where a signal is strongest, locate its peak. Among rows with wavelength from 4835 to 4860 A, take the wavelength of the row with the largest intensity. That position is 4848.5 A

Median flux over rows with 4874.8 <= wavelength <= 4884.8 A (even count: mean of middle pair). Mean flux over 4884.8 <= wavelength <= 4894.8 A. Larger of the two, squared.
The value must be 131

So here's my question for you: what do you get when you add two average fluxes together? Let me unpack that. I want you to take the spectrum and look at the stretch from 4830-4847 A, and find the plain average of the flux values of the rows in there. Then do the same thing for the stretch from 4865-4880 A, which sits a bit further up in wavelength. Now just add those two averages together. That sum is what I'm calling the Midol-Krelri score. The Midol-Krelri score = 22.23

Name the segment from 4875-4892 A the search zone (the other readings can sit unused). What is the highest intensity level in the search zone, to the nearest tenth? 12.1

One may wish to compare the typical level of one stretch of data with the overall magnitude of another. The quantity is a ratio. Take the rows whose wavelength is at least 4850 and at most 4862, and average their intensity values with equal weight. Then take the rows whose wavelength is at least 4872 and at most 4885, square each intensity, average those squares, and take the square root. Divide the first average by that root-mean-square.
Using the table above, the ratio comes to 0.96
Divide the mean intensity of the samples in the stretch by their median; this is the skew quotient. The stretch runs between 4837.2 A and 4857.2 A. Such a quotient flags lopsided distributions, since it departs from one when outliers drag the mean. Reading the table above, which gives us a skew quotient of 1.03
